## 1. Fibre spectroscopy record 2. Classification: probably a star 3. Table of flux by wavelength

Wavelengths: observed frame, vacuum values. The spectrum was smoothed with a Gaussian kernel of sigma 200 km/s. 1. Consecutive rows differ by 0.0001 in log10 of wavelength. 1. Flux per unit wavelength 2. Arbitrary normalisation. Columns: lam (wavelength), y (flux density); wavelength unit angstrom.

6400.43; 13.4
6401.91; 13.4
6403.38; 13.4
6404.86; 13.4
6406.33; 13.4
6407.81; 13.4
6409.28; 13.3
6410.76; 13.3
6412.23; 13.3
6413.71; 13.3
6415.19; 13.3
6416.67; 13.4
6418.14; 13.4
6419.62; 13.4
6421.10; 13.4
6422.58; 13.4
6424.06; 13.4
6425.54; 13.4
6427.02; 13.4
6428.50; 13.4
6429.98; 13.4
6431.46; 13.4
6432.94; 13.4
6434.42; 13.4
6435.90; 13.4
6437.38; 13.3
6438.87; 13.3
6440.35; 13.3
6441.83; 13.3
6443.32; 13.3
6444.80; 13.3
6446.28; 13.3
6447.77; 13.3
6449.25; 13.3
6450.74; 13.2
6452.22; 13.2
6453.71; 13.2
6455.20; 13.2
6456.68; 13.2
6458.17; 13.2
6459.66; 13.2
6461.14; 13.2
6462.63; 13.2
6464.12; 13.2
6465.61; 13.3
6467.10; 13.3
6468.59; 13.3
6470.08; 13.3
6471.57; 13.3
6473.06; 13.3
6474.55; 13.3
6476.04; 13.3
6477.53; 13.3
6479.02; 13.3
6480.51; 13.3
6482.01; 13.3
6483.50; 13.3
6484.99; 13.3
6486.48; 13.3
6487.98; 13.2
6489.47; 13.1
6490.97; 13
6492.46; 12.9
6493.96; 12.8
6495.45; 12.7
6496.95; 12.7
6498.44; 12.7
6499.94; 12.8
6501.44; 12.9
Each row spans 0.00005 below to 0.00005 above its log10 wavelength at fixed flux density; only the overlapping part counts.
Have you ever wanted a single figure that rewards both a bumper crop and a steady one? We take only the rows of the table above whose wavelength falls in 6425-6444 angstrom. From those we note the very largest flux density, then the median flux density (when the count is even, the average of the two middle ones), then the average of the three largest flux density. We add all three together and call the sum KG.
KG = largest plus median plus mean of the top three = 40.2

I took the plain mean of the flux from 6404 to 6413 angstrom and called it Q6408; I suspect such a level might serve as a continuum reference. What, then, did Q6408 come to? 13.3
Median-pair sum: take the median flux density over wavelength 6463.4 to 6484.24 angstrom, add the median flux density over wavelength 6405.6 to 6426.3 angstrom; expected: 26.7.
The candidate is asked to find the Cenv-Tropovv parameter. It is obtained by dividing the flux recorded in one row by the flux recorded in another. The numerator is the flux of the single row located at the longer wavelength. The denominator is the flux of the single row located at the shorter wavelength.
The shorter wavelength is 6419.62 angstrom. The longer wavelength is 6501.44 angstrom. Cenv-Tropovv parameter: 0.96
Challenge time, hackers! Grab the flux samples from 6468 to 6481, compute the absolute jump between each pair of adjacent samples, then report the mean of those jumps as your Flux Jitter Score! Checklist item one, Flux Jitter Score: 0.000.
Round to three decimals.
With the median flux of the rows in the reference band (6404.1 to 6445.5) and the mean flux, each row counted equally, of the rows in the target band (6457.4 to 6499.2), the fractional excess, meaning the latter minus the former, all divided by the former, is -0.018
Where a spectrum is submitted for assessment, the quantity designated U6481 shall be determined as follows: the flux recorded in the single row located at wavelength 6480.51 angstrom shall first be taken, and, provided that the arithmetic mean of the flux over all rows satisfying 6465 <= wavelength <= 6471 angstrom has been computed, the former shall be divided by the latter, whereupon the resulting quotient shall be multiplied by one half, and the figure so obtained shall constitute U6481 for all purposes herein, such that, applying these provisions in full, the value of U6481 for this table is 0.500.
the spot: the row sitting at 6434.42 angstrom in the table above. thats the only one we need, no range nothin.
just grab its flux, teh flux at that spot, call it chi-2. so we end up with 13.4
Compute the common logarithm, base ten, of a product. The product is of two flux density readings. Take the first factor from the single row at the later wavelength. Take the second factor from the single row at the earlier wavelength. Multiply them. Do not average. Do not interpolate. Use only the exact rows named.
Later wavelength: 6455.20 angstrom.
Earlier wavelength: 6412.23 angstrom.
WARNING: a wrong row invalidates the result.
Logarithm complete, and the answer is 2.244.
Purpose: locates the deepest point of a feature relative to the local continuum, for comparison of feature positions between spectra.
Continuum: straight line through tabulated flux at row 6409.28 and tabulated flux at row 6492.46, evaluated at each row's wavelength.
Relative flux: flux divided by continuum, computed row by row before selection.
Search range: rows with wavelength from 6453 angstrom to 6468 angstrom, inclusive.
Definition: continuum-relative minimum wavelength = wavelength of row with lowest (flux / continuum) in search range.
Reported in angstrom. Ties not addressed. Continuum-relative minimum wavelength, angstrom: 6453.71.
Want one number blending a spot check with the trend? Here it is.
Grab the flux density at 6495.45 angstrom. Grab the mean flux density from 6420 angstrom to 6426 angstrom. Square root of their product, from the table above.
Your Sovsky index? 13.0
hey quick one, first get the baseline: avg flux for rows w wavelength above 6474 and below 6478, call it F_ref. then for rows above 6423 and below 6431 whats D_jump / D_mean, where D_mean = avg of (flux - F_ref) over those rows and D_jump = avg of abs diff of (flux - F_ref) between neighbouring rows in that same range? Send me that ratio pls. 0.0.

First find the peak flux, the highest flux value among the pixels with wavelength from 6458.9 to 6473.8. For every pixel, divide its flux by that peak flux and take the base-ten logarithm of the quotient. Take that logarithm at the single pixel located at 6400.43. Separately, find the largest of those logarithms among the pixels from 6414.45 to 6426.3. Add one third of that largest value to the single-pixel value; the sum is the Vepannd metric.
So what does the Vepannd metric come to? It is 0.0043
